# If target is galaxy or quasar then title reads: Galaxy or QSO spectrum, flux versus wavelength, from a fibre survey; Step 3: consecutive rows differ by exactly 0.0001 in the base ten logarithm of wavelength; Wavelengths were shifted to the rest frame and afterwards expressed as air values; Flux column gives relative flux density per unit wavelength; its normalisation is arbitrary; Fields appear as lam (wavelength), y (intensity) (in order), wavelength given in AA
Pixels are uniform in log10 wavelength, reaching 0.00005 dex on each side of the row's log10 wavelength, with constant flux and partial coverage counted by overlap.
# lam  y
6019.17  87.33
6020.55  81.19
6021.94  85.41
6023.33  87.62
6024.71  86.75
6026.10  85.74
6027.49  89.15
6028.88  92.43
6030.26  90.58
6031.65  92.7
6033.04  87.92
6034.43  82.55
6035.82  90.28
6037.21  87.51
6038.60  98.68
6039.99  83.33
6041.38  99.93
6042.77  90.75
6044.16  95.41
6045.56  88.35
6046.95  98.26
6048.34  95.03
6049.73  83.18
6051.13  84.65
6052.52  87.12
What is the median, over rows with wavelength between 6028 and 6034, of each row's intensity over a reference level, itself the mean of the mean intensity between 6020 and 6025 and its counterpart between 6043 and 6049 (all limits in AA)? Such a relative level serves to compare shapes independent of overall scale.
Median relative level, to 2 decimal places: 1.02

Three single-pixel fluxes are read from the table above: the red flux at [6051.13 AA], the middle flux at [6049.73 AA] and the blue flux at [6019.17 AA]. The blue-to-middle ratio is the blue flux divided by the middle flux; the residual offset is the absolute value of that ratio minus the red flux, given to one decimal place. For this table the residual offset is 83.6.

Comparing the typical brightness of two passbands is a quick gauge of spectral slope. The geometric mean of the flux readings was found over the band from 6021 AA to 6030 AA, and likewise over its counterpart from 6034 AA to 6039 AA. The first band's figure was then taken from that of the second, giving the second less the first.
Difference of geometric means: 1.7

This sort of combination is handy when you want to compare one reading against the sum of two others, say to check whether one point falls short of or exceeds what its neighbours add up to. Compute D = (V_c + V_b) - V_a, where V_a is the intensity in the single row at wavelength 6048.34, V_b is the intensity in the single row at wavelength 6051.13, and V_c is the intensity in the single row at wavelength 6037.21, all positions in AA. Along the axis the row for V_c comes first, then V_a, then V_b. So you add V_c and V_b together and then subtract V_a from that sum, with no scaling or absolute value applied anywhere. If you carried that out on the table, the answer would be 77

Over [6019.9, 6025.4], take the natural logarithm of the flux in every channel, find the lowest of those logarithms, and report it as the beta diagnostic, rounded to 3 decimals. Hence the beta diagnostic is 4.397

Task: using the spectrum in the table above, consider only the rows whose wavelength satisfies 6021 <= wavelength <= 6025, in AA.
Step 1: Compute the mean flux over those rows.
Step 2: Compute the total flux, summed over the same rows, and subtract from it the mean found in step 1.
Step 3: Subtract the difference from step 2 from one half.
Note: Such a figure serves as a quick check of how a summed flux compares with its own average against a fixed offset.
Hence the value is -173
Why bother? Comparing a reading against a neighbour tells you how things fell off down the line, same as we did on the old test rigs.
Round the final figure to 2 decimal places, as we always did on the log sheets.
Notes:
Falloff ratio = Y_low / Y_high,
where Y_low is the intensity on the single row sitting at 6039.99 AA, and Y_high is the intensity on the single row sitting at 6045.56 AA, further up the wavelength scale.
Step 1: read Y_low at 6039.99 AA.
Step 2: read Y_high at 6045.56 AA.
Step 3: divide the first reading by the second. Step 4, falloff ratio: 0.94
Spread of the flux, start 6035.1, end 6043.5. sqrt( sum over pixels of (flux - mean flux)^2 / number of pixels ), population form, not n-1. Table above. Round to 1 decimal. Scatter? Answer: 5.9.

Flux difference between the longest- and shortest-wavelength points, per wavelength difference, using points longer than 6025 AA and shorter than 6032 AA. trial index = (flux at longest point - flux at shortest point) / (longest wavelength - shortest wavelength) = 1.25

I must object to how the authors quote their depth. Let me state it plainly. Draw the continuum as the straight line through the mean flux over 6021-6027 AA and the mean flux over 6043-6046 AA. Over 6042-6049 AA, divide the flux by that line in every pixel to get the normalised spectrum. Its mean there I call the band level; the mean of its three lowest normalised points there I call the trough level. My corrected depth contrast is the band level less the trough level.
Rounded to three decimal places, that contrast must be 0.024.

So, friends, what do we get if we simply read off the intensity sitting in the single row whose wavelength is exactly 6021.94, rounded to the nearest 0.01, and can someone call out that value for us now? 85.41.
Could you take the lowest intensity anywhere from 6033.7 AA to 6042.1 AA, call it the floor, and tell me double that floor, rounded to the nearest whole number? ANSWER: 165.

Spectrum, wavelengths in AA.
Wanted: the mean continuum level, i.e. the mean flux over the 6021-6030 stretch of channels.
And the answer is 87.8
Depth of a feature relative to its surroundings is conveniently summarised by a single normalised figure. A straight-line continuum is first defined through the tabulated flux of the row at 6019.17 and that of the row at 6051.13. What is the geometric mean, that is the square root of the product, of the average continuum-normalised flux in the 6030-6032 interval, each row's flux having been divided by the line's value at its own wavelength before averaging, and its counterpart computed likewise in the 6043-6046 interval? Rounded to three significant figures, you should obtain 1.07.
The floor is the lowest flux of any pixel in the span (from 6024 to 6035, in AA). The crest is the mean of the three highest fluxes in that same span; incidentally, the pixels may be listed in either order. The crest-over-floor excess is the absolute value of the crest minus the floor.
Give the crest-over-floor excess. 9.4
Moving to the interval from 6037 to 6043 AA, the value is 13.1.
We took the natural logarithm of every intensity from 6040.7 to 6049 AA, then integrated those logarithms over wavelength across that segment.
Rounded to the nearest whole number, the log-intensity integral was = 38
